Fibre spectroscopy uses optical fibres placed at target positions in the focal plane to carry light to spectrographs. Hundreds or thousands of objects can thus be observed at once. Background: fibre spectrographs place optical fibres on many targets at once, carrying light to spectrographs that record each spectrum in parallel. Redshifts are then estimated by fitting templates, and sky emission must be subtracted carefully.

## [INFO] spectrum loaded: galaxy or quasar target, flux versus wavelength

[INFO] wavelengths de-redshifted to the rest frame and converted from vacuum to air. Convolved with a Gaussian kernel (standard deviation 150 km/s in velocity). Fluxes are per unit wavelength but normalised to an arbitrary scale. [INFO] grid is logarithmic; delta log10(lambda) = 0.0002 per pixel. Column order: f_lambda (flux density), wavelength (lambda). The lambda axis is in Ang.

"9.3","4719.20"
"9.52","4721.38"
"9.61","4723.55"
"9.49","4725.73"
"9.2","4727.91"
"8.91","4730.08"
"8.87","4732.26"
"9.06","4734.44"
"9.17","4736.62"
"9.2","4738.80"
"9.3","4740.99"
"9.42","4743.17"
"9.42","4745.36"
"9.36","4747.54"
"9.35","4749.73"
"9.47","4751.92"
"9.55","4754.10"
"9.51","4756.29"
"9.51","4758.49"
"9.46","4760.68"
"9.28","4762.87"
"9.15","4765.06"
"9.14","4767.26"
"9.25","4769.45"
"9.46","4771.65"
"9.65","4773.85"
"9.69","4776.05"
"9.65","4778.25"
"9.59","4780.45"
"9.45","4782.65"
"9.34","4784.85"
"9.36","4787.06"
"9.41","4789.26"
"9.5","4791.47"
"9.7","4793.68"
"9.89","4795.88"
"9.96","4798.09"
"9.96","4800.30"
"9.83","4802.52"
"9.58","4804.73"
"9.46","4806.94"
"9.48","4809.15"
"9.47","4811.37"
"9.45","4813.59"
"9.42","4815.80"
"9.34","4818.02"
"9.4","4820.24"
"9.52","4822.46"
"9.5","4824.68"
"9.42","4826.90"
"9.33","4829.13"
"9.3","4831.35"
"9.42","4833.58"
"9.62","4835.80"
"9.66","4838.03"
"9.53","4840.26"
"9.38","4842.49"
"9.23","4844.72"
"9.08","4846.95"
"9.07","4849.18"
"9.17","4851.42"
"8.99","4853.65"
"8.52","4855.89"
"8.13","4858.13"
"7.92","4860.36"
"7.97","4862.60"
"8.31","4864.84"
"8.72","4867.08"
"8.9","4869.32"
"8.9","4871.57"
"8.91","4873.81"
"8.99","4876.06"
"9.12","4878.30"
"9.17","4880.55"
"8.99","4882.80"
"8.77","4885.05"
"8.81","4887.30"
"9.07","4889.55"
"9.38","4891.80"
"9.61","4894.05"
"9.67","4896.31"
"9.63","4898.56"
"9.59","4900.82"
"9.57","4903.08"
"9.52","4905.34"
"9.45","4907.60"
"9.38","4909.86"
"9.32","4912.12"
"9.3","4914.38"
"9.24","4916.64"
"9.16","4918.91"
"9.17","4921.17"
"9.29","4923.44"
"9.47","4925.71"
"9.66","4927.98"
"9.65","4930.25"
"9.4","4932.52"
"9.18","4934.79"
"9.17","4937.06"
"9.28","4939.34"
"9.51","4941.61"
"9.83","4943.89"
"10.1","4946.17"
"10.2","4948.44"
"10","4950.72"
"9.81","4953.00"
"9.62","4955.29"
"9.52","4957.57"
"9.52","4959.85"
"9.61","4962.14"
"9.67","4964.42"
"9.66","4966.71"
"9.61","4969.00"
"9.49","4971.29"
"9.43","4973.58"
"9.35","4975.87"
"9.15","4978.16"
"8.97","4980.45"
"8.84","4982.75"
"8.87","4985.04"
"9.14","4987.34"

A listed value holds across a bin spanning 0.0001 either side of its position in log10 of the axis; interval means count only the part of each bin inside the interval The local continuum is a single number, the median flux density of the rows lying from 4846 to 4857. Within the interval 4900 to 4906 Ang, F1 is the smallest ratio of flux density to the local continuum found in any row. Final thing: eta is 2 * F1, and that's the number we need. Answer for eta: 2.10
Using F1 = 1.05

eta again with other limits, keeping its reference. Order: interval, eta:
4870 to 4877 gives 1.96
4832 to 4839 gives 2.08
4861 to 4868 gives 1.76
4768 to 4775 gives 2.04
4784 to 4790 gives 2.06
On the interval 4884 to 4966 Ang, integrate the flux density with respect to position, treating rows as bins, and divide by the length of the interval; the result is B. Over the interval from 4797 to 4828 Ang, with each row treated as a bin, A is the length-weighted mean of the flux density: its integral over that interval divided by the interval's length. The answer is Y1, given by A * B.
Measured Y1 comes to 90.6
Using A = 9.56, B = 9.48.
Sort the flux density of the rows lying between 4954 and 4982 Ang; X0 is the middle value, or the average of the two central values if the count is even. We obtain 9.52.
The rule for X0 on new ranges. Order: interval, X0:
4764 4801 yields 9.50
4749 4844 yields 9.47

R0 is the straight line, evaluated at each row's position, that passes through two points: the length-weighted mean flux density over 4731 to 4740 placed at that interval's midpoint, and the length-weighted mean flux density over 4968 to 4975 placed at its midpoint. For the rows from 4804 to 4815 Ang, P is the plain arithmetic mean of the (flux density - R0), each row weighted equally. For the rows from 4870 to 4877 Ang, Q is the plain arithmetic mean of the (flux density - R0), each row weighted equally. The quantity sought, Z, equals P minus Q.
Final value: 0.67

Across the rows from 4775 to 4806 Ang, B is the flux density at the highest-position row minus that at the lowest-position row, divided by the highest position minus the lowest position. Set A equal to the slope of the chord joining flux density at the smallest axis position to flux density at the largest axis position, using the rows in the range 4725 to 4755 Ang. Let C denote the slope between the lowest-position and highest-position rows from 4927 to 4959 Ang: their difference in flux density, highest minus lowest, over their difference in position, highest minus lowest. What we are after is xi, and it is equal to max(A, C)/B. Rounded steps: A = 0.002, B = -0.004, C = -0.005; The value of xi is -0.6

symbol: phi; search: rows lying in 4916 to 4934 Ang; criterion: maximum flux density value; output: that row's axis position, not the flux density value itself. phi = 4927.98 Ang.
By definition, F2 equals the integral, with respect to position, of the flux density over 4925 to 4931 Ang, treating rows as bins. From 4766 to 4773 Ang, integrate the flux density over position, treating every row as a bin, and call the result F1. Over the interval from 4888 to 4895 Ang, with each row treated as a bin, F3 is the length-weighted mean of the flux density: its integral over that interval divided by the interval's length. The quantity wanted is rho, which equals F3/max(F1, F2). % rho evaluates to 0.143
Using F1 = 65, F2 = 58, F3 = 9.32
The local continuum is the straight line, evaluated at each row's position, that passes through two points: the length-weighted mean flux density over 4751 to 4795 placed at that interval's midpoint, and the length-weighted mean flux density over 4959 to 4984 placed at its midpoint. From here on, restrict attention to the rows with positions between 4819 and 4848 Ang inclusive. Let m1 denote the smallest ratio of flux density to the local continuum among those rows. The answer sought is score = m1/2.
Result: 0.481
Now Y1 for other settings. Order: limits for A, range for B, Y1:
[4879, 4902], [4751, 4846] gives 88.0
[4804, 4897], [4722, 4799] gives 85.9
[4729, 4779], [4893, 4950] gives 88.7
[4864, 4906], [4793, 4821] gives 87.9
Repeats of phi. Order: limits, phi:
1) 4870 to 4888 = 4880.55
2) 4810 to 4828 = 4822.46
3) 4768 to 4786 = 4776.05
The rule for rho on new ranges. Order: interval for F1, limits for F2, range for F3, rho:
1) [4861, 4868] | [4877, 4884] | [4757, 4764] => 0.148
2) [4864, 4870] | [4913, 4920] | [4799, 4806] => 0.151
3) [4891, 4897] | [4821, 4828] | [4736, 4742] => 0.139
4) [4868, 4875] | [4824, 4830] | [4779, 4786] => 0.152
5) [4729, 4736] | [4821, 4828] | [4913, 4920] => 0.139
